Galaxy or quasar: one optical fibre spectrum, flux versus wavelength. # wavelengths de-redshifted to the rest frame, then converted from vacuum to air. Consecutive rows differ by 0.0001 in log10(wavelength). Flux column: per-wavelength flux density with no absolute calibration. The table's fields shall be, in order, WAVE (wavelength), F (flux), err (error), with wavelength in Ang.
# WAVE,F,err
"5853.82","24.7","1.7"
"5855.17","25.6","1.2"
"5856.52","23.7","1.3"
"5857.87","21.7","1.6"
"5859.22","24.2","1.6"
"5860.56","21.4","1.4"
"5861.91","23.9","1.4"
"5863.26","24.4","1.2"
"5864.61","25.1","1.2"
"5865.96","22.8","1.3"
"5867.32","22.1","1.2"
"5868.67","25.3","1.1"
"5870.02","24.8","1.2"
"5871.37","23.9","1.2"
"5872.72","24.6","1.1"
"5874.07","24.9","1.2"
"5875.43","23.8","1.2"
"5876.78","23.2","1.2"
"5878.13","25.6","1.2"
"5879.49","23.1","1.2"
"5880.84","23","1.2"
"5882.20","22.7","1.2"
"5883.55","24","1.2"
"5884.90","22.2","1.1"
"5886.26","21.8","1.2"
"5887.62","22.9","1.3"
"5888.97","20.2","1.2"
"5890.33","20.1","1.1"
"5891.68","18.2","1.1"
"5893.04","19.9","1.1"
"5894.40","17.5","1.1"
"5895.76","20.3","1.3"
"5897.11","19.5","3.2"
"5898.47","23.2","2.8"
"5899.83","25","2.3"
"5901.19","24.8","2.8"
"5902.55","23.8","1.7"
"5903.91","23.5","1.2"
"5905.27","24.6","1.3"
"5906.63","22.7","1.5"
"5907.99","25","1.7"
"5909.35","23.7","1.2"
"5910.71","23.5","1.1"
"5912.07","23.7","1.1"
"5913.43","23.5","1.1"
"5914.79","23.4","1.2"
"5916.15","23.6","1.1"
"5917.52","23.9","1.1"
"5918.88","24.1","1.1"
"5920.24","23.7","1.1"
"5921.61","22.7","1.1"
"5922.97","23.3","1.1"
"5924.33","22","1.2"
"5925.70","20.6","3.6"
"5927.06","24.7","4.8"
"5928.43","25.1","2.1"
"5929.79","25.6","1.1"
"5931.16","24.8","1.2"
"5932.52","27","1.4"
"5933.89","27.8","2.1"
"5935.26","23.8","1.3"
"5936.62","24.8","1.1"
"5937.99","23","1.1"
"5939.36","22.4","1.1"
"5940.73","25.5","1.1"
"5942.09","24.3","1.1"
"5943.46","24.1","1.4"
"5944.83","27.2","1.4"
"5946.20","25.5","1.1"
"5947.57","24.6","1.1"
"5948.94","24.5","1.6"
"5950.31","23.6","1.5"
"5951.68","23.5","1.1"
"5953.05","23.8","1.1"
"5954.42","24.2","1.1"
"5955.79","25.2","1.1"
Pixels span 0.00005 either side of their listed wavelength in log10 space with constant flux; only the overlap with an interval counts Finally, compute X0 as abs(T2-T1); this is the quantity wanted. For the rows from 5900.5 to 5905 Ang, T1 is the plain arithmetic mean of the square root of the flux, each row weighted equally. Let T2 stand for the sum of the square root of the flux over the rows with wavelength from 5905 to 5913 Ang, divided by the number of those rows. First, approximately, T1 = 4.90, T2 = 4.88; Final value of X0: 0.02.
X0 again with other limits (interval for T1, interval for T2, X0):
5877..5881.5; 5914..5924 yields 0.04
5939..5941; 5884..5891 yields 0.26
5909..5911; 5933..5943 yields 0.09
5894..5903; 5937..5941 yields 0.18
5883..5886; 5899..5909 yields 0.11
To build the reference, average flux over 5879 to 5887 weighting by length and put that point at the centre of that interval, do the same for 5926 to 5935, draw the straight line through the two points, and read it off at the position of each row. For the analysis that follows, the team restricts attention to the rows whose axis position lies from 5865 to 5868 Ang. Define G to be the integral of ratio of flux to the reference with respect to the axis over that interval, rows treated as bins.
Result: 3.1 Ang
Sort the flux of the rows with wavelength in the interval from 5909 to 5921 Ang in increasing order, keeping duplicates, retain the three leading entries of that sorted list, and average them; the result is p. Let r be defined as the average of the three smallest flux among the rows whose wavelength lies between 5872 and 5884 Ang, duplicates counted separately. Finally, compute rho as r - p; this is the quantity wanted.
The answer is -0.5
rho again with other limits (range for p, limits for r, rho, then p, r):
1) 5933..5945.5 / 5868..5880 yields 0.3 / 23.1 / 23.4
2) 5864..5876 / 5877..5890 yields -1.5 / 22.9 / 21.4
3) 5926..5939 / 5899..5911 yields -0.6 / 23.8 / 23.2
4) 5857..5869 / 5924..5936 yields 0.4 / 21.7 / 22.1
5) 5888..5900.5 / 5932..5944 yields 4.7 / 18.4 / 23.1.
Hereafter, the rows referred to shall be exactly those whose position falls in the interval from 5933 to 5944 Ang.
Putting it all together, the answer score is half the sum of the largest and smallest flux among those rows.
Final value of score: 25.1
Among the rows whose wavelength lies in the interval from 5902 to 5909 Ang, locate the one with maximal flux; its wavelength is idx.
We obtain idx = 5907.99 Ang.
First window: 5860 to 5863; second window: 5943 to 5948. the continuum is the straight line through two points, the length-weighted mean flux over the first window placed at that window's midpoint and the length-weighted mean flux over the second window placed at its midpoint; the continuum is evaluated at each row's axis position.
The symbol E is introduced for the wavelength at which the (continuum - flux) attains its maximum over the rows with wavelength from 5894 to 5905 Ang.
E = 5894.40 Ang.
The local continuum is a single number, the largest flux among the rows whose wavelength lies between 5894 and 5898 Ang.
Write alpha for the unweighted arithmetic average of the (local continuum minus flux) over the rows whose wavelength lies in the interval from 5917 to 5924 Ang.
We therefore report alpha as -3.2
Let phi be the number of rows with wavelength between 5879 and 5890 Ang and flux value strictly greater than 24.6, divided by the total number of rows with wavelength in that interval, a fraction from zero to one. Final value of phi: 0.00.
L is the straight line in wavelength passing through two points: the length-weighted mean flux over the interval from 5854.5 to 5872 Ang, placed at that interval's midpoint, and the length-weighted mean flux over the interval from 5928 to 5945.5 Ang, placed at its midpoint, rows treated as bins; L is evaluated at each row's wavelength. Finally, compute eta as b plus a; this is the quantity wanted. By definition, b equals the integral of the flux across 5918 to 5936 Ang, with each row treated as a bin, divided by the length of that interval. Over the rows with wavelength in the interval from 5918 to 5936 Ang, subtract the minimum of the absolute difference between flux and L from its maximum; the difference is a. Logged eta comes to 28.4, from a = 4.1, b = 24.3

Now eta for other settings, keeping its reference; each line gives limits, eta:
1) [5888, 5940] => 29.8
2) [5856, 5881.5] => 26.1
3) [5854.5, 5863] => 25.7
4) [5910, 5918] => 24.0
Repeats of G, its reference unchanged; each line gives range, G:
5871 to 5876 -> 5.5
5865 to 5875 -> 10.9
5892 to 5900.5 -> 7.5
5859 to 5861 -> 2.1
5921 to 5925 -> 3.6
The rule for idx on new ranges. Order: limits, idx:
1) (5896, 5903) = 5899.83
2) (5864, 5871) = 5868.67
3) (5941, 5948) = 5944.83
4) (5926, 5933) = 5932.52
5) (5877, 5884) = 5878.13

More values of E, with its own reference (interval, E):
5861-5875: 5867.32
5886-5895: 5894.40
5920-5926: 5925.70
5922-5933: 5925.70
